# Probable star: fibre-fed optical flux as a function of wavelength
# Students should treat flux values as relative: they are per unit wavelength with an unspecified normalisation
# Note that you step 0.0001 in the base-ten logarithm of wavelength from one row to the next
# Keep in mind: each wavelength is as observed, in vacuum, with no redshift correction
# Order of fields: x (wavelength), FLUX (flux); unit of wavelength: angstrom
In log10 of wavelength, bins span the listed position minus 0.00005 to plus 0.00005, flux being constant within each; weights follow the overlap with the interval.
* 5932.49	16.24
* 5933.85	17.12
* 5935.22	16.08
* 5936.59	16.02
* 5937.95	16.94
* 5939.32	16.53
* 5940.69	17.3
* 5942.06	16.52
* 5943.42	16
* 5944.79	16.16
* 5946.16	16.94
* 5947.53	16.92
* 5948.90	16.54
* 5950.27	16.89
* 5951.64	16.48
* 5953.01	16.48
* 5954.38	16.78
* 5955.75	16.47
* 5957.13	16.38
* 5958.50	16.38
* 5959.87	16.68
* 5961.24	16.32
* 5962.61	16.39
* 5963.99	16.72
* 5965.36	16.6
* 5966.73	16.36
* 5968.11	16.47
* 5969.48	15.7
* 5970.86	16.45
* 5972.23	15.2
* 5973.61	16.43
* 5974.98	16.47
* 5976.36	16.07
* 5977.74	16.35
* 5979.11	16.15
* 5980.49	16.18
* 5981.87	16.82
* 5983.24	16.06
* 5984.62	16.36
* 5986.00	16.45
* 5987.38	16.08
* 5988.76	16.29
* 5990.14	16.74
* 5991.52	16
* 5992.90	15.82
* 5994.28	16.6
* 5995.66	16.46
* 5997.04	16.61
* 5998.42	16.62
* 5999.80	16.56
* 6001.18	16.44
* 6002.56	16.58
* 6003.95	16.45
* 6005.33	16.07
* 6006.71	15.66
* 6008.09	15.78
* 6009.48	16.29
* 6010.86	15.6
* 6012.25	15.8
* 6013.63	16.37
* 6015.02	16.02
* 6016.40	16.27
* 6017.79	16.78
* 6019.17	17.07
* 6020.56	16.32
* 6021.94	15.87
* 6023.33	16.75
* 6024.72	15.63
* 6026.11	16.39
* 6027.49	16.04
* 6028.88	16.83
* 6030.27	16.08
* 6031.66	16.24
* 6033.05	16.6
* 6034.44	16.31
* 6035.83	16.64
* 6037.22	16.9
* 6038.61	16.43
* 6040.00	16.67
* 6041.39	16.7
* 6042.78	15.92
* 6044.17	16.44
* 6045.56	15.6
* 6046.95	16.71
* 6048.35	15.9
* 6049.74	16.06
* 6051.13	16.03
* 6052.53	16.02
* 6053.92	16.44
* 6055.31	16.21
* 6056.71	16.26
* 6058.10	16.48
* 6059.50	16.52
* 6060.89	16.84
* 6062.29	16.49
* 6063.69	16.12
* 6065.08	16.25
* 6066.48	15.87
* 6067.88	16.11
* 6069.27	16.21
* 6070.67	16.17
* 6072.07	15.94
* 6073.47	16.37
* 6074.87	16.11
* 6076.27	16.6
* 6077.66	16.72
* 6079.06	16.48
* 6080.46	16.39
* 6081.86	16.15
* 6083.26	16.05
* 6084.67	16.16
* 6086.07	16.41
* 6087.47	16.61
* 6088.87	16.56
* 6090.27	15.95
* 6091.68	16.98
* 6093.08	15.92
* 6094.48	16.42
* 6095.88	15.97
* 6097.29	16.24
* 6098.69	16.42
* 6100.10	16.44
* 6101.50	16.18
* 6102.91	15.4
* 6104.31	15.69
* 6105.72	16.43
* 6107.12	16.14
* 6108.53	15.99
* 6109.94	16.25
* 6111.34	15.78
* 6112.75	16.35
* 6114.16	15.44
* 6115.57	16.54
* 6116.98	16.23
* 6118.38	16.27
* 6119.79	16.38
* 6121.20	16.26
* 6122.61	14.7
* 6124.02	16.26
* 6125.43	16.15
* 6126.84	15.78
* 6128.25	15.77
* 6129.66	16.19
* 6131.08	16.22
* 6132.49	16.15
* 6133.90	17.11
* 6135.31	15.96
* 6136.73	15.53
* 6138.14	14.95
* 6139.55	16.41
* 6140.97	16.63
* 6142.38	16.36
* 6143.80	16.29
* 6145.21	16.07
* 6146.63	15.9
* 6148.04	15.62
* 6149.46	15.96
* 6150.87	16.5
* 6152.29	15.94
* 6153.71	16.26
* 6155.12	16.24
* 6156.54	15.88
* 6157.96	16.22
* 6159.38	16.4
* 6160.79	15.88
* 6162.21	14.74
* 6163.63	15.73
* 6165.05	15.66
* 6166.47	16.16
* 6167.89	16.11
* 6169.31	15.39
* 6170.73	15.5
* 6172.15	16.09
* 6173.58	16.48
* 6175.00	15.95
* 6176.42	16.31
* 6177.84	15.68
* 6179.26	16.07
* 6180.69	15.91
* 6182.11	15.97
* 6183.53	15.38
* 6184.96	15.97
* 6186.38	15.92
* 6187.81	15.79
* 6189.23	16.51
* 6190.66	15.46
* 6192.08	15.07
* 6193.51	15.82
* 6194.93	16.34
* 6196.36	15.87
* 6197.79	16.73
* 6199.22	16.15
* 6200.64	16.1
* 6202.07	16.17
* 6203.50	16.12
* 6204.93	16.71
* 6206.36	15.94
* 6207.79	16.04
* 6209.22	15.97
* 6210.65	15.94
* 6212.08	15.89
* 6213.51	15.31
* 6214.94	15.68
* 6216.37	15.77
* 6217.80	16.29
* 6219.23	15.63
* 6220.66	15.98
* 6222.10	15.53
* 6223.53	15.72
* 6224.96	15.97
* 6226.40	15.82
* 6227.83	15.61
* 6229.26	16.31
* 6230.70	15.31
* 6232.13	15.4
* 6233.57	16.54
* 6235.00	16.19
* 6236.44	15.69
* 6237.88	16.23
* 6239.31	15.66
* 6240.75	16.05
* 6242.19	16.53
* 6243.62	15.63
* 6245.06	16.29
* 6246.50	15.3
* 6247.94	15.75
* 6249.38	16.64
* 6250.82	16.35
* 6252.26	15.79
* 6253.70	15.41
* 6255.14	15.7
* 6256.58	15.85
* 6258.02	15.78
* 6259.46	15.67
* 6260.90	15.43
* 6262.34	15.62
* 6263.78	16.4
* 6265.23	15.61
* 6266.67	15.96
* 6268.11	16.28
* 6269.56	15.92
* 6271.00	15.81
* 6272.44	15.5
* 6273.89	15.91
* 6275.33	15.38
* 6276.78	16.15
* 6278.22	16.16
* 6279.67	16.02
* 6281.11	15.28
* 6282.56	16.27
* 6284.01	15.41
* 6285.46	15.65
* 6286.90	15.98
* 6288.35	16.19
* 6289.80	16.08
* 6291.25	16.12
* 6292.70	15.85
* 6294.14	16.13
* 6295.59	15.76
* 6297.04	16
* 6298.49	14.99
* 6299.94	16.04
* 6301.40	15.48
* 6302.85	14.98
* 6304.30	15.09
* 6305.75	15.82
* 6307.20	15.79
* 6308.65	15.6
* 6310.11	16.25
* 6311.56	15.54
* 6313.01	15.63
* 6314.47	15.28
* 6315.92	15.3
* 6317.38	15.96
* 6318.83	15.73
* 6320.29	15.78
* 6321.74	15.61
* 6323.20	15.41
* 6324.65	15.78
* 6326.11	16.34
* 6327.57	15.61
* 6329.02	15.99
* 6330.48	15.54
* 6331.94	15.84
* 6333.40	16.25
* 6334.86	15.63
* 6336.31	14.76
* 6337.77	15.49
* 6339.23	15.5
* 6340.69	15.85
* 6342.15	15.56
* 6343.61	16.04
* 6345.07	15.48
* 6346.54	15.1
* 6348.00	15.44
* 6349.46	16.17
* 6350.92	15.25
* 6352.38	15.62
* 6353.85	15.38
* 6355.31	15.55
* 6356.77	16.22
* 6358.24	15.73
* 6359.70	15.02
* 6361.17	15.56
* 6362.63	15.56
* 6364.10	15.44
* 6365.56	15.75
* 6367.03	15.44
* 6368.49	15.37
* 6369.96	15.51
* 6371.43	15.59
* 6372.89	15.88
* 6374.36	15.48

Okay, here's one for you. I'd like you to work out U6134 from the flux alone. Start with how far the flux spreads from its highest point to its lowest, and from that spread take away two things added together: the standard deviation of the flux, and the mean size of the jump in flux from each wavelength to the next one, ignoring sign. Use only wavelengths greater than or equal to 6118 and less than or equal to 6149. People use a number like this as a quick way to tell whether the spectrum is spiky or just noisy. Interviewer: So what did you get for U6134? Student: 1.4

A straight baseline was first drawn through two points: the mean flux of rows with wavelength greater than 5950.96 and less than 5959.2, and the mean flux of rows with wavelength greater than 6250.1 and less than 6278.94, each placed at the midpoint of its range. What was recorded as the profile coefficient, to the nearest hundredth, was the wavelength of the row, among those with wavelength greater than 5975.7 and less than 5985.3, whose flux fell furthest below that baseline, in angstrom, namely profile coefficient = 5976.36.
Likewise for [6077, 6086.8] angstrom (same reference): 6083.26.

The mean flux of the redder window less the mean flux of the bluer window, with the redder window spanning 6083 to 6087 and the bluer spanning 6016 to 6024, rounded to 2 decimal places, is -0.30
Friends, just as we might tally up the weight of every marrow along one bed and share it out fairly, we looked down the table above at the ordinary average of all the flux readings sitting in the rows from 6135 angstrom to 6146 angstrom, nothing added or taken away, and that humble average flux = 16.0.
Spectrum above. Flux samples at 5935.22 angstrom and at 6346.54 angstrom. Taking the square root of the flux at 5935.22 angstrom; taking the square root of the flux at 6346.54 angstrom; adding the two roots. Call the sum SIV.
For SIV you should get 7.896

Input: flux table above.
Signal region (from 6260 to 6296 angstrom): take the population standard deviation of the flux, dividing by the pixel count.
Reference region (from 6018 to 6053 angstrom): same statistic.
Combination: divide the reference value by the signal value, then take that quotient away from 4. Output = 2.73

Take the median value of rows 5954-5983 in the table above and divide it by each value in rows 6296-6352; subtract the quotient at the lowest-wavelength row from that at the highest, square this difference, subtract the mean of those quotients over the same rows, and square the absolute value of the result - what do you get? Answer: 1.10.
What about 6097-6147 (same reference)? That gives 1.04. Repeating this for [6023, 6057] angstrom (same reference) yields 1.01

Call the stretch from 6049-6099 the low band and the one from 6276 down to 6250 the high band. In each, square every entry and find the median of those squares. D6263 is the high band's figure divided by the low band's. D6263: 0.944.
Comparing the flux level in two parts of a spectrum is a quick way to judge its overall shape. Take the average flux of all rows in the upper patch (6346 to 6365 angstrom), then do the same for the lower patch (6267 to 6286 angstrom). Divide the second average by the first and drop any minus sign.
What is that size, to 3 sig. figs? 1.02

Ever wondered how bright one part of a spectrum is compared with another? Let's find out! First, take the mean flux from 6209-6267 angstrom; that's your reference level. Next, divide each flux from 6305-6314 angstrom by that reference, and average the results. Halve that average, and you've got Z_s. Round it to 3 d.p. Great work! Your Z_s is 0.497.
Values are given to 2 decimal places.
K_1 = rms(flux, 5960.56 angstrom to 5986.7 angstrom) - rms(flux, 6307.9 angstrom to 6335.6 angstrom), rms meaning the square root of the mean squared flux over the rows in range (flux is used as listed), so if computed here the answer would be 0.55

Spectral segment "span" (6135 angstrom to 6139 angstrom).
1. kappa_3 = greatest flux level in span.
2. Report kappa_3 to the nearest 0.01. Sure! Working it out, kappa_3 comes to 15.96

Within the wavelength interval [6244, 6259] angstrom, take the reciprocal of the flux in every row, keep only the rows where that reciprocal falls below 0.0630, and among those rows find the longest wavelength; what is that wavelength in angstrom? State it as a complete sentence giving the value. 6250.82 angstrom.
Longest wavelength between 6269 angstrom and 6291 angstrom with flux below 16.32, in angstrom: 6289.80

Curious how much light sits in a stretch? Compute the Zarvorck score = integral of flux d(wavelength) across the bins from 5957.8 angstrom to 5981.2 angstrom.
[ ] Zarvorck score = 381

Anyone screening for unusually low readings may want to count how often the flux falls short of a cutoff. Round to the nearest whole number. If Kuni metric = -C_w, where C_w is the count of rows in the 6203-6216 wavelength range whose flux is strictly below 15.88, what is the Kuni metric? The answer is -2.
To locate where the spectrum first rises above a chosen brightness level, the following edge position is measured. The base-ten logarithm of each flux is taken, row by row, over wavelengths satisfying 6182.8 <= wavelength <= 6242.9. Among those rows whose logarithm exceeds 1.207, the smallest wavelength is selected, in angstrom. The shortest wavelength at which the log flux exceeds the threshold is 6189.23 angstrom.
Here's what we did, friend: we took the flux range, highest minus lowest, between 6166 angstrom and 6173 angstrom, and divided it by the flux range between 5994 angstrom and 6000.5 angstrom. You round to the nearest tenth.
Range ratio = 4.8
